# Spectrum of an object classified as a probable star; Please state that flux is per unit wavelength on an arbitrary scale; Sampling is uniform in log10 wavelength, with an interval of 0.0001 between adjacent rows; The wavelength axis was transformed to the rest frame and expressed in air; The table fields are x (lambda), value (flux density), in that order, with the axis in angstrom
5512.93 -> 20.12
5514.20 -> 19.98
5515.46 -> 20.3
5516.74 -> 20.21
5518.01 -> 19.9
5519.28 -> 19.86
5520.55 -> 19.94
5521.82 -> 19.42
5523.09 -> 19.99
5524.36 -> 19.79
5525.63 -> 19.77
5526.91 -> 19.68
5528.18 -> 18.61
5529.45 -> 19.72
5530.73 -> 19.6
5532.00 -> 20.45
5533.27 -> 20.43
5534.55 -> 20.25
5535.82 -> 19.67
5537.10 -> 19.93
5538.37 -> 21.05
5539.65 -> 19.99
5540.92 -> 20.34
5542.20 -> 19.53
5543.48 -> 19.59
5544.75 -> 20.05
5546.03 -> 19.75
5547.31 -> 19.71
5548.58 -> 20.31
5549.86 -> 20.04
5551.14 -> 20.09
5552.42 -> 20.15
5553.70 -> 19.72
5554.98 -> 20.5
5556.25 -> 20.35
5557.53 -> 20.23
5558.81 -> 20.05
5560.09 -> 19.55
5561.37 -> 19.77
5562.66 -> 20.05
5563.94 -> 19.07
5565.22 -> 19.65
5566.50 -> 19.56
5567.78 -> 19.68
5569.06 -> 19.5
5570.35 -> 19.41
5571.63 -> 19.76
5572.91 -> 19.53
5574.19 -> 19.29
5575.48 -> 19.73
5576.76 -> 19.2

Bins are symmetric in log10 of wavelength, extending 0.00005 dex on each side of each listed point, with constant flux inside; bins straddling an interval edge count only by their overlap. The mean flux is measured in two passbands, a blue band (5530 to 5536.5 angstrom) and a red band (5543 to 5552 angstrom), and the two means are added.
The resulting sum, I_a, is 40.0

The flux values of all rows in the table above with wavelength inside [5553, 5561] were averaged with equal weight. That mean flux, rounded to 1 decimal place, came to 20.1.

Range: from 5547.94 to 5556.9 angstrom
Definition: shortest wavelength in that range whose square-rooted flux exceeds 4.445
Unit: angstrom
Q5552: 5548.58 angstrom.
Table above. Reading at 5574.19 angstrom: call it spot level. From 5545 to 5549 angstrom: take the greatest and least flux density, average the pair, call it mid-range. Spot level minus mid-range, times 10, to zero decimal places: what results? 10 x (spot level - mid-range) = -7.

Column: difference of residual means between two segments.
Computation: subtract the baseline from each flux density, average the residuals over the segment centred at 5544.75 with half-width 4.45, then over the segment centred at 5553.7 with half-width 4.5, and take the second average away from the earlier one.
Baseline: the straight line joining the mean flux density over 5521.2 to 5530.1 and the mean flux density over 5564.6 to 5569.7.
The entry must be -0.25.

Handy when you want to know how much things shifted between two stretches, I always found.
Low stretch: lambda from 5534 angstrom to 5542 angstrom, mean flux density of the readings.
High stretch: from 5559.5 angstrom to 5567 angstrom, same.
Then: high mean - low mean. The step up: -0.6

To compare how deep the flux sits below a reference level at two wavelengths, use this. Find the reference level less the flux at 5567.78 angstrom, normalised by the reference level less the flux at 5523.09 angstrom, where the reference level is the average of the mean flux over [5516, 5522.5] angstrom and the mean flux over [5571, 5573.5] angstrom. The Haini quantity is 0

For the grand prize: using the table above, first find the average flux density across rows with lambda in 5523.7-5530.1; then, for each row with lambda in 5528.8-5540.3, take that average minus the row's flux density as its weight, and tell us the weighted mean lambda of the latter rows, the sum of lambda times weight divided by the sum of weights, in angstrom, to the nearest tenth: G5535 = 5535.4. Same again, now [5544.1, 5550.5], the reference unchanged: 5547.6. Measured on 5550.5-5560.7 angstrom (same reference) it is 5555.2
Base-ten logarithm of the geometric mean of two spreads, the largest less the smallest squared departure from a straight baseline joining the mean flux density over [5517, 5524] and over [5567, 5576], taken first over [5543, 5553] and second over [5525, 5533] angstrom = -0.13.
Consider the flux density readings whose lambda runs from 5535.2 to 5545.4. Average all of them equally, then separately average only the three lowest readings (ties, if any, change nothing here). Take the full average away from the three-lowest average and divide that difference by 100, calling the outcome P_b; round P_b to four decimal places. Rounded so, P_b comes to -0.0042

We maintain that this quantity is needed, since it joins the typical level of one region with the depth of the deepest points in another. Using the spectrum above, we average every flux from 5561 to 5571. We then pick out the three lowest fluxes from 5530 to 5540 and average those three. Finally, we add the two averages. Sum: 39.3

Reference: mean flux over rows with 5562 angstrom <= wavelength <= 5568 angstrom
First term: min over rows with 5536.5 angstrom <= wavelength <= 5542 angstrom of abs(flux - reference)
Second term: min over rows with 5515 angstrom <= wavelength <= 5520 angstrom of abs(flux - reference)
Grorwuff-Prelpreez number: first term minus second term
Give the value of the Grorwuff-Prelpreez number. 0.07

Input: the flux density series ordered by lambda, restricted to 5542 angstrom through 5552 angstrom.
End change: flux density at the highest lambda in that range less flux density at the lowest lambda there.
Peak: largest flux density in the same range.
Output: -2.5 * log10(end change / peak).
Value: 3.9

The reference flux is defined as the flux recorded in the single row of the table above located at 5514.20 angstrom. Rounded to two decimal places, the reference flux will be 19.98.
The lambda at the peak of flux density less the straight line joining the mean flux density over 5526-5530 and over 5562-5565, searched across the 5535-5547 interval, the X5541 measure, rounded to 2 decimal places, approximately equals 5538.37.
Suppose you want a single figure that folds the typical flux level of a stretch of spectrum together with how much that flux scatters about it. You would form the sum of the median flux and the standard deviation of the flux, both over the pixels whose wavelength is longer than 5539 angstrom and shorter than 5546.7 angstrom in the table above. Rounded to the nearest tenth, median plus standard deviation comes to 20.2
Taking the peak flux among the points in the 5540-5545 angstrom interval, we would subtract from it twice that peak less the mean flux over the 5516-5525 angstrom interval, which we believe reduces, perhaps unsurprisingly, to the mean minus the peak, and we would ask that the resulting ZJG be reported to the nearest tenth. -0.5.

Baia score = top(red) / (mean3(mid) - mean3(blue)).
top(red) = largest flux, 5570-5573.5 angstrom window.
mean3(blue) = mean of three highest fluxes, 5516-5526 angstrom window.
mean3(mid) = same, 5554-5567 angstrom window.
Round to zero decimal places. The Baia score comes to 63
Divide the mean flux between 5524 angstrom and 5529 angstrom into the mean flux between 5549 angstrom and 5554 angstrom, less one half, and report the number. 0.528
